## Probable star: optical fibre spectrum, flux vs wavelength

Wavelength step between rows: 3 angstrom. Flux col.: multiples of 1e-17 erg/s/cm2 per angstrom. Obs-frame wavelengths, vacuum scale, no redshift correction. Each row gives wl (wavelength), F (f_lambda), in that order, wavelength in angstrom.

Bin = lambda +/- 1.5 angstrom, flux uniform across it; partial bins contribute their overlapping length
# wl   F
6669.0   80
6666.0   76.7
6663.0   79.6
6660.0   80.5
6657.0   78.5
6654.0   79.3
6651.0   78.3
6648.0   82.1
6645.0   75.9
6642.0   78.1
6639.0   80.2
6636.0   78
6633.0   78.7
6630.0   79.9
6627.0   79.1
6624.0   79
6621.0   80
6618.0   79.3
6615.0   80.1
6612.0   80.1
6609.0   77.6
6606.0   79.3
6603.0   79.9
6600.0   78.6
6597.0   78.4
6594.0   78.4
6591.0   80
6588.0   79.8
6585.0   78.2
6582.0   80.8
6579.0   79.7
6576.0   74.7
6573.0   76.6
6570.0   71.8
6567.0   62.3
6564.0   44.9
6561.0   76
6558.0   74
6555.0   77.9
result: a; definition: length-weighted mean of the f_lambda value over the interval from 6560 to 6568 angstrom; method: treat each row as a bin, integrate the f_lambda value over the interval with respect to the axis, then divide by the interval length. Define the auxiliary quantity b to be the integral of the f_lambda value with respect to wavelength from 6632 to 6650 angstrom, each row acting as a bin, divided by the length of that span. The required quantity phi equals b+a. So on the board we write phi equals 139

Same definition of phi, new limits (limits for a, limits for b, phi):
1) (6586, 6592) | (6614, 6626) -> 159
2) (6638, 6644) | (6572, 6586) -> 157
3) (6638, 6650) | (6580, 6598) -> 158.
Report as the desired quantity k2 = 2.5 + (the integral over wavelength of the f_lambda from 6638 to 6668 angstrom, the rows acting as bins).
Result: 2370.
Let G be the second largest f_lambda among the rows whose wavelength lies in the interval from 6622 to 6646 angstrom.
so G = 79.9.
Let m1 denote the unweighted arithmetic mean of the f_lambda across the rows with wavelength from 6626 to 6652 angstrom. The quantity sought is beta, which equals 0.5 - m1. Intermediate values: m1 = 78.9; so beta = -78.4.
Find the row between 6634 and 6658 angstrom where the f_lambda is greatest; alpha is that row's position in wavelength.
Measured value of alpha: 6648.0 angstrom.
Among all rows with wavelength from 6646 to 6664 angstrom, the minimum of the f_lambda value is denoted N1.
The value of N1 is 78.3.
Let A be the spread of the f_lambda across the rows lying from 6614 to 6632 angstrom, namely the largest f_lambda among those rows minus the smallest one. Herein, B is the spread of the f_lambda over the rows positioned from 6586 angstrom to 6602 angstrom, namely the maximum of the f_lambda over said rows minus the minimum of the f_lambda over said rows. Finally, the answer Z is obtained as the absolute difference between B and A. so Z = 0.5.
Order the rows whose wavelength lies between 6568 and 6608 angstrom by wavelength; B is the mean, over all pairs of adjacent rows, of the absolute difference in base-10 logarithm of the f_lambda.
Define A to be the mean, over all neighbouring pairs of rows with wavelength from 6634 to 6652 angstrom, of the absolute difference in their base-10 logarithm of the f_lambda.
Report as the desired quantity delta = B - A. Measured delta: -0.008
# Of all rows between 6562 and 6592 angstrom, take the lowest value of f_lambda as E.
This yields 44.9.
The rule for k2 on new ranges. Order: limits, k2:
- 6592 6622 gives 2378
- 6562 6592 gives 2187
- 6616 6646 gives 2369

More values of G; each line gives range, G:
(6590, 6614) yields 80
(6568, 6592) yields 80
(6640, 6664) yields 80.5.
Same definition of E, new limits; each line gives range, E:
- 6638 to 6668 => 75.9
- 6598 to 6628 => 77.6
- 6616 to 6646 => 75.9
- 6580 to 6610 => 77.6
